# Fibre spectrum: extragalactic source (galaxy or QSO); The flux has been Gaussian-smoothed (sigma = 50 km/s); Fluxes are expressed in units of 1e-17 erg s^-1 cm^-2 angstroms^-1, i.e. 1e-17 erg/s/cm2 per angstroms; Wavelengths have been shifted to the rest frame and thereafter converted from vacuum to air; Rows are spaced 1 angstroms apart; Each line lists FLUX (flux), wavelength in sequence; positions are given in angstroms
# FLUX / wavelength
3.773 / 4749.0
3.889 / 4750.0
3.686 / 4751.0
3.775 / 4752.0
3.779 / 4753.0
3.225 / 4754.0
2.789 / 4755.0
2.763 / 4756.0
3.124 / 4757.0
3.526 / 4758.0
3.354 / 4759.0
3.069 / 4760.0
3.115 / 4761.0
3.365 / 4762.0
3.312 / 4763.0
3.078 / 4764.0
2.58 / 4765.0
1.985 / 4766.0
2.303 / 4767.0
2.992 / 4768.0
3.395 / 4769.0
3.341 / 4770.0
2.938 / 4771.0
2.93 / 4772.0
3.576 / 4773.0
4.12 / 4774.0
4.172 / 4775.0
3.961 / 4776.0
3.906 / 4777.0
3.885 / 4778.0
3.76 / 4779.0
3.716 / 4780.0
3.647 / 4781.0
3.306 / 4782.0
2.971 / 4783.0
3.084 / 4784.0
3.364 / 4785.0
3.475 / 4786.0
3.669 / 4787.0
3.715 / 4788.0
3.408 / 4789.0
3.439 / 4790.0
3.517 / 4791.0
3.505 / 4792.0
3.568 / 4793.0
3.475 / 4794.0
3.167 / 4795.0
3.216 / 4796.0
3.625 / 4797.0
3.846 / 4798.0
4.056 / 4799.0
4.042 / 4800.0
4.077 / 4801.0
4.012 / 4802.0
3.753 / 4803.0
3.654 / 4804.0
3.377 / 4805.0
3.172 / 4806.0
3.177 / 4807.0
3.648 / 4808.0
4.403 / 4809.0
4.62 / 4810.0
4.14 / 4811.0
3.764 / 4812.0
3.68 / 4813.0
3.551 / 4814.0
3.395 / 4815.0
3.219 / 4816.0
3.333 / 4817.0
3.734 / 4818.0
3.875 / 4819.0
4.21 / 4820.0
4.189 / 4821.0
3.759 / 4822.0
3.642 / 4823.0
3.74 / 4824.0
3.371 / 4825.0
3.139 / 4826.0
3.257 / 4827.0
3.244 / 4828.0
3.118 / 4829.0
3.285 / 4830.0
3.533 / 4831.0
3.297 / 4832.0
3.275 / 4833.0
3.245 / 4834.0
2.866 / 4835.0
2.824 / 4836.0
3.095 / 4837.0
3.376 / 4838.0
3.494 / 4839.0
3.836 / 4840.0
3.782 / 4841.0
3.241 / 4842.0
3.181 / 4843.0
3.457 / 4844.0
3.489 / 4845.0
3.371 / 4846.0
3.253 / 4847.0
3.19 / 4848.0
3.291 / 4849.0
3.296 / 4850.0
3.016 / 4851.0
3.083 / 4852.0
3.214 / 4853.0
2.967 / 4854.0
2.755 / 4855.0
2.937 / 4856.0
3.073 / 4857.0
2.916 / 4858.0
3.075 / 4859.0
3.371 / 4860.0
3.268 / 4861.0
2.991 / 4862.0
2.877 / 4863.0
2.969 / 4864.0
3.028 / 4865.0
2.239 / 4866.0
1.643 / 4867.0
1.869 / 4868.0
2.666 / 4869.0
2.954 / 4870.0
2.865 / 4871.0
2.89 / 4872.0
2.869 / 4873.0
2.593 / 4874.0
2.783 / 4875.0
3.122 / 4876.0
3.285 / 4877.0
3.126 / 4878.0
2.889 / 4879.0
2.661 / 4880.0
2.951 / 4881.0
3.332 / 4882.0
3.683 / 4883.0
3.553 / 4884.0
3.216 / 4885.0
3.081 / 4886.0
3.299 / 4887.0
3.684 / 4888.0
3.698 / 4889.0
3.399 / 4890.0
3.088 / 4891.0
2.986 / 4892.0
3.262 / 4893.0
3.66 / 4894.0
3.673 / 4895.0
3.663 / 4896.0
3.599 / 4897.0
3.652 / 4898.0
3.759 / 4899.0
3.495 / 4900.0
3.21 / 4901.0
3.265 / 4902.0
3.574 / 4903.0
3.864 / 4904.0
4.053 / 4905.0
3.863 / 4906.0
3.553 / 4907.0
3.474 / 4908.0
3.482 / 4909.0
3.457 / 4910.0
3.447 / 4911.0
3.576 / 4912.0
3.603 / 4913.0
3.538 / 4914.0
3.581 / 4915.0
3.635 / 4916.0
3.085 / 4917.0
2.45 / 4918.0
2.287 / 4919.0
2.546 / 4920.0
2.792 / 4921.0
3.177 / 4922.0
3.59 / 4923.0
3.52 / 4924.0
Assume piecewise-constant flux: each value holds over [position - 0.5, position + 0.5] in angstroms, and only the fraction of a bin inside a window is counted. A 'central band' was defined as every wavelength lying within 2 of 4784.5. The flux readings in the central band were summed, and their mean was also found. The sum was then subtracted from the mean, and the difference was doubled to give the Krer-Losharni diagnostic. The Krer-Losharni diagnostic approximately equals -19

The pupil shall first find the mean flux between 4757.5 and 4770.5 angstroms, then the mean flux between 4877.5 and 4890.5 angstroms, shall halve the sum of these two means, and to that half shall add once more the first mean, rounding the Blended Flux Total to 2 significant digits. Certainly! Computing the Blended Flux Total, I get 6.2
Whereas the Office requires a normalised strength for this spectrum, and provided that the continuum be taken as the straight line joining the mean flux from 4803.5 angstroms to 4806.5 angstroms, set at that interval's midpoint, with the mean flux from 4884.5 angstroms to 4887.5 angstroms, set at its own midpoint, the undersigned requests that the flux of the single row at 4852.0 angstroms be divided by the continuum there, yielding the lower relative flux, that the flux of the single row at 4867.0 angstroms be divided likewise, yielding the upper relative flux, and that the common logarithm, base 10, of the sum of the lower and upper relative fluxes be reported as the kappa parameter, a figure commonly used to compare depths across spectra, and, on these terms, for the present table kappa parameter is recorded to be 0.16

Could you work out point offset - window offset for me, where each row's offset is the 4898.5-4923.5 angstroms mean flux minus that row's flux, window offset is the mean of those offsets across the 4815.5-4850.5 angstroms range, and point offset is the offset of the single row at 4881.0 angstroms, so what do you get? 0.46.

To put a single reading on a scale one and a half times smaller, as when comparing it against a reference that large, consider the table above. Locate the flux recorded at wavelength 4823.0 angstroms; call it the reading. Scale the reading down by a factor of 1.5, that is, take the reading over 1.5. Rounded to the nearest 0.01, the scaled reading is 2.43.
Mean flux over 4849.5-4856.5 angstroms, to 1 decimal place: 3.0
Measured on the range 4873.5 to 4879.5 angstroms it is 3.0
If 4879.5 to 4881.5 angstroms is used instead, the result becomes 2.8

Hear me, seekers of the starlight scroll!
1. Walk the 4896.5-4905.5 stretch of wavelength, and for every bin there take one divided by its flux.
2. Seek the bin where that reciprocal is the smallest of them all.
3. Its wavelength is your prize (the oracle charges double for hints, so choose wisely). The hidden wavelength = 4905.0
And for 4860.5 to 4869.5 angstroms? 4861.0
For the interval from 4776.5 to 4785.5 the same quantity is 4777.0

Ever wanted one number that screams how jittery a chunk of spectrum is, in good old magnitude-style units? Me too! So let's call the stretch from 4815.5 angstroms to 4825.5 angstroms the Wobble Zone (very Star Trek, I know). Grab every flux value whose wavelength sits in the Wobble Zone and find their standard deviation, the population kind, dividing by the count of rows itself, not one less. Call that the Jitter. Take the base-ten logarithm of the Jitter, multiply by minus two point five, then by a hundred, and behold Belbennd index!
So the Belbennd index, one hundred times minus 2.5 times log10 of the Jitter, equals 124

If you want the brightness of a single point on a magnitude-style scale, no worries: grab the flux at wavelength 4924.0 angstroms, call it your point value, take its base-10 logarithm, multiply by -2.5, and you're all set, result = -1.37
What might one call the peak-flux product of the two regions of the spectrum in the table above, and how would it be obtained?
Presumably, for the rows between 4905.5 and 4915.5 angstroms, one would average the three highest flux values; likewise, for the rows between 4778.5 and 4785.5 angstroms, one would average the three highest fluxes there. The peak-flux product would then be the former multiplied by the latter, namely 13.7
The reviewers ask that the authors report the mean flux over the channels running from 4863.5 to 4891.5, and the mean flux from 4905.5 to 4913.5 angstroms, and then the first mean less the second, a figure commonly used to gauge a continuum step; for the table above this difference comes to -0.6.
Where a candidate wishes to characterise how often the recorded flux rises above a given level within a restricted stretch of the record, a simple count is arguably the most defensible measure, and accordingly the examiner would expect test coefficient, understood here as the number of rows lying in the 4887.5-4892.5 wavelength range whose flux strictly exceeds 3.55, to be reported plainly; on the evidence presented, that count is 2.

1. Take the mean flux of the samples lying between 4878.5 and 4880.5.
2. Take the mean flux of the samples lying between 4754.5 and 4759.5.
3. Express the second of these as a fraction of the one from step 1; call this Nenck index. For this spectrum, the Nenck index 1.12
